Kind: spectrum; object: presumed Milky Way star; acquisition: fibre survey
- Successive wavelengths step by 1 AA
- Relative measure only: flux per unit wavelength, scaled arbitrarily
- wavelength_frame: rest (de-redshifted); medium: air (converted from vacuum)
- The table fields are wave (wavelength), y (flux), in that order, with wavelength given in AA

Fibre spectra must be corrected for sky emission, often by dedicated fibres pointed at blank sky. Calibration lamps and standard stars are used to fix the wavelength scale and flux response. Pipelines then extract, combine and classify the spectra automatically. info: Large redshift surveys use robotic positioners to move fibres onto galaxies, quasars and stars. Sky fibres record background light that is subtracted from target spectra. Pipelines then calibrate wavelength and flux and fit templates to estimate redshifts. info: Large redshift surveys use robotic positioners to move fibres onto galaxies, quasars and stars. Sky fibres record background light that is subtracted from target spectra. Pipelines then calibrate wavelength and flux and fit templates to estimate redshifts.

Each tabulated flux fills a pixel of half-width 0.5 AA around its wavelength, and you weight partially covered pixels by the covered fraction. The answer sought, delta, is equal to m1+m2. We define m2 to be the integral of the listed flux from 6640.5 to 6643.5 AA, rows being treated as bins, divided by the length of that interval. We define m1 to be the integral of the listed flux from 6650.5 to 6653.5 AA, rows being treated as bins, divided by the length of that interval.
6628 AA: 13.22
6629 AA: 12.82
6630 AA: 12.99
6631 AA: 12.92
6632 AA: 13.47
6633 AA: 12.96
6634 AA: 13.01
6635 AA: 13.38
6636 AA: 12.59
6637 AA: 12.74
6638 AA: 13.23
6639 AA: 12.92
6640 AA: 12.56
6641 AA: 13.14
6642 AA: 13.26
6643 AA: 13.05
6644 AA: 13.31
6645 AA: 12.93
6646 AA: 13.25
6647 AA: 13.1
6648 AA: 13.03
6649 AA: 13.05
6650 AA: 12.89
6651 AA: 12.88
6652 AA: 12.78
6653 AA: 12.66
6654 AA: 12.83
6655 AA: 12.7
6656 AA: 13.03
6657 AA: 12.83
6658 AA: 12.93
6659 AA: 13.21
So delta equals 25.92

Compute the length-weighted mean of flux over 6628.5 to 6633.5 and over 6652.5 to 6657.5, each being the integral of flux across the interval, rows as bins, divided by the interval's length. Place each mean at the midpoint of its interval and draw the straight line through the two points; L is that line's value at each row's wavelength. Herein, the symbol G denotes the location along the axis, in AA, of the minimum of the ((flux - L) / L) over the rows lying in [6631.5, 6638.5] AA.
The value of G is 6636 AA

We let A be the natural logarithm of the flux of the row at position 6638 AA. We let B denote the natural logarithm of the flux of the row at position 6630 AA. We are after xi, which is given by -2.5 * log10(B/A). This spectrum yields 0.008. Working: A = 2.58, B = 2.56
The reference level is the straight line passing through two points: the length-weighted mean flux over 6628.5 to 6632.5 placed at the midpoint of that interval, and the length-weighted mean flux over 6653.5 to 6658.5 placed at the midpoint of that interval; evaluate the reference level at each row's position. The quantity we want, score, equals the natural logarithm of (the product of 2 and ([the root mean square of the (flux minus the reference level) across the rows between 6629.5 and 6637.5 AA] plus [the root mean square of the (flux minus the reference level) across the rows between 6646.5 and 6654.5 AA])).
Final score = -0.23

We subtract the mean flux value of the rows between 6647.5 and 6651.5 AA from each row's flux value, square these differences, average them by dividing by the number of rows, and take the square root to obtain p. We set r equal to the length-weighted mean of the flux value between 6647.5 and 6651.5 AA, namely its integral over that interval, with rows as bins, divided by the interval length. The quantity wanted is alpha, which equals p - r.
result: -12.9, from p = 0.08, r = 13.0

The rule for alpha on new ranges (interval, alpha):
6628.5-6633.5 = -12.8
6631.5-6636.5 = -12.8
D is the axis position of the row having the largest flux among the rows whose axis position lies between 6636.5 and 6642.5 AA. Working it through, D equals 6642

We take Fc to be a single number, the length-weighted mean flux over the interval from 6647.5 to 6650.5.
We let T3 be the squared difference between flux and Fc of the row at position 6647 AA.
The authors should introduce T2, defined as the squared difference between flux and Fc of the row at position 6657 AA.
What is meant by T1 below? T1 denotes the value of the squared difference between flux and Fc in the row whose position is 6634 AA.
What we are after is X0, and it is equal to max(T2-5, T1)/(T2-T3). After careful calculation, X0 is 0.0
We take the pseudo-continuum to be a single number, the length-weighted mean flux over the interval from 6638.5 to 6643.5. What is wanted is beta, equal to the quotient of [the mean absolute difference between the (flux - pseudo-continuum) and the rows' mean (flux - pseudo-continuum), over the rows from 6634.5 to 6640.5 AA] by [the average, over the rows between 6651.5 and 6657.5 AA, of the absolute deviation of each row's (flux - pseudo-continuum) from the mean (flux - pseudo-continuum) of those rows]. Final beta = 3.0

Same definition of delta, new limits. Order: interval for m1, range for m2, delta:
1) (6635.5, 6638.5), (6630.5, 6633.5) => 25.97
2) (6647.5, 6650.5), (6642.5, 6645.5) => 26.09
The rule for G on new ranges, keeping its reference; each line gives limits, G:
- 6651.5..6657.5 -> 6653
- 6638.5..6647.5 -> 6640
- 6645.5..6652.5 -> 6652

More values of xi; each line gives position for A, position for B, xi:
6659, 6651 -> 0.011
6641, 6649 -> 0.003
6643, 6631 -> 0.004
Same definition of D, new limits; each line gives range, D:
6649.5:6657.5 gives 6656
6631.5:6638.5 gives 6632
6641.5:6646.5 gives 6644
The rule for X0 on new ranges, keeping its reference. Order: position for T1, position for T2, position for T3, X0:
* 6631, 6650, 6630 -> 0.5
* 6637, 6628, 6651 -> 1.5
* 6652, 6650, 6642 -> -0.7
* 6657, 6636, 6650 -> 0.2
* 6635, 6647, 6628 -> -3.7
